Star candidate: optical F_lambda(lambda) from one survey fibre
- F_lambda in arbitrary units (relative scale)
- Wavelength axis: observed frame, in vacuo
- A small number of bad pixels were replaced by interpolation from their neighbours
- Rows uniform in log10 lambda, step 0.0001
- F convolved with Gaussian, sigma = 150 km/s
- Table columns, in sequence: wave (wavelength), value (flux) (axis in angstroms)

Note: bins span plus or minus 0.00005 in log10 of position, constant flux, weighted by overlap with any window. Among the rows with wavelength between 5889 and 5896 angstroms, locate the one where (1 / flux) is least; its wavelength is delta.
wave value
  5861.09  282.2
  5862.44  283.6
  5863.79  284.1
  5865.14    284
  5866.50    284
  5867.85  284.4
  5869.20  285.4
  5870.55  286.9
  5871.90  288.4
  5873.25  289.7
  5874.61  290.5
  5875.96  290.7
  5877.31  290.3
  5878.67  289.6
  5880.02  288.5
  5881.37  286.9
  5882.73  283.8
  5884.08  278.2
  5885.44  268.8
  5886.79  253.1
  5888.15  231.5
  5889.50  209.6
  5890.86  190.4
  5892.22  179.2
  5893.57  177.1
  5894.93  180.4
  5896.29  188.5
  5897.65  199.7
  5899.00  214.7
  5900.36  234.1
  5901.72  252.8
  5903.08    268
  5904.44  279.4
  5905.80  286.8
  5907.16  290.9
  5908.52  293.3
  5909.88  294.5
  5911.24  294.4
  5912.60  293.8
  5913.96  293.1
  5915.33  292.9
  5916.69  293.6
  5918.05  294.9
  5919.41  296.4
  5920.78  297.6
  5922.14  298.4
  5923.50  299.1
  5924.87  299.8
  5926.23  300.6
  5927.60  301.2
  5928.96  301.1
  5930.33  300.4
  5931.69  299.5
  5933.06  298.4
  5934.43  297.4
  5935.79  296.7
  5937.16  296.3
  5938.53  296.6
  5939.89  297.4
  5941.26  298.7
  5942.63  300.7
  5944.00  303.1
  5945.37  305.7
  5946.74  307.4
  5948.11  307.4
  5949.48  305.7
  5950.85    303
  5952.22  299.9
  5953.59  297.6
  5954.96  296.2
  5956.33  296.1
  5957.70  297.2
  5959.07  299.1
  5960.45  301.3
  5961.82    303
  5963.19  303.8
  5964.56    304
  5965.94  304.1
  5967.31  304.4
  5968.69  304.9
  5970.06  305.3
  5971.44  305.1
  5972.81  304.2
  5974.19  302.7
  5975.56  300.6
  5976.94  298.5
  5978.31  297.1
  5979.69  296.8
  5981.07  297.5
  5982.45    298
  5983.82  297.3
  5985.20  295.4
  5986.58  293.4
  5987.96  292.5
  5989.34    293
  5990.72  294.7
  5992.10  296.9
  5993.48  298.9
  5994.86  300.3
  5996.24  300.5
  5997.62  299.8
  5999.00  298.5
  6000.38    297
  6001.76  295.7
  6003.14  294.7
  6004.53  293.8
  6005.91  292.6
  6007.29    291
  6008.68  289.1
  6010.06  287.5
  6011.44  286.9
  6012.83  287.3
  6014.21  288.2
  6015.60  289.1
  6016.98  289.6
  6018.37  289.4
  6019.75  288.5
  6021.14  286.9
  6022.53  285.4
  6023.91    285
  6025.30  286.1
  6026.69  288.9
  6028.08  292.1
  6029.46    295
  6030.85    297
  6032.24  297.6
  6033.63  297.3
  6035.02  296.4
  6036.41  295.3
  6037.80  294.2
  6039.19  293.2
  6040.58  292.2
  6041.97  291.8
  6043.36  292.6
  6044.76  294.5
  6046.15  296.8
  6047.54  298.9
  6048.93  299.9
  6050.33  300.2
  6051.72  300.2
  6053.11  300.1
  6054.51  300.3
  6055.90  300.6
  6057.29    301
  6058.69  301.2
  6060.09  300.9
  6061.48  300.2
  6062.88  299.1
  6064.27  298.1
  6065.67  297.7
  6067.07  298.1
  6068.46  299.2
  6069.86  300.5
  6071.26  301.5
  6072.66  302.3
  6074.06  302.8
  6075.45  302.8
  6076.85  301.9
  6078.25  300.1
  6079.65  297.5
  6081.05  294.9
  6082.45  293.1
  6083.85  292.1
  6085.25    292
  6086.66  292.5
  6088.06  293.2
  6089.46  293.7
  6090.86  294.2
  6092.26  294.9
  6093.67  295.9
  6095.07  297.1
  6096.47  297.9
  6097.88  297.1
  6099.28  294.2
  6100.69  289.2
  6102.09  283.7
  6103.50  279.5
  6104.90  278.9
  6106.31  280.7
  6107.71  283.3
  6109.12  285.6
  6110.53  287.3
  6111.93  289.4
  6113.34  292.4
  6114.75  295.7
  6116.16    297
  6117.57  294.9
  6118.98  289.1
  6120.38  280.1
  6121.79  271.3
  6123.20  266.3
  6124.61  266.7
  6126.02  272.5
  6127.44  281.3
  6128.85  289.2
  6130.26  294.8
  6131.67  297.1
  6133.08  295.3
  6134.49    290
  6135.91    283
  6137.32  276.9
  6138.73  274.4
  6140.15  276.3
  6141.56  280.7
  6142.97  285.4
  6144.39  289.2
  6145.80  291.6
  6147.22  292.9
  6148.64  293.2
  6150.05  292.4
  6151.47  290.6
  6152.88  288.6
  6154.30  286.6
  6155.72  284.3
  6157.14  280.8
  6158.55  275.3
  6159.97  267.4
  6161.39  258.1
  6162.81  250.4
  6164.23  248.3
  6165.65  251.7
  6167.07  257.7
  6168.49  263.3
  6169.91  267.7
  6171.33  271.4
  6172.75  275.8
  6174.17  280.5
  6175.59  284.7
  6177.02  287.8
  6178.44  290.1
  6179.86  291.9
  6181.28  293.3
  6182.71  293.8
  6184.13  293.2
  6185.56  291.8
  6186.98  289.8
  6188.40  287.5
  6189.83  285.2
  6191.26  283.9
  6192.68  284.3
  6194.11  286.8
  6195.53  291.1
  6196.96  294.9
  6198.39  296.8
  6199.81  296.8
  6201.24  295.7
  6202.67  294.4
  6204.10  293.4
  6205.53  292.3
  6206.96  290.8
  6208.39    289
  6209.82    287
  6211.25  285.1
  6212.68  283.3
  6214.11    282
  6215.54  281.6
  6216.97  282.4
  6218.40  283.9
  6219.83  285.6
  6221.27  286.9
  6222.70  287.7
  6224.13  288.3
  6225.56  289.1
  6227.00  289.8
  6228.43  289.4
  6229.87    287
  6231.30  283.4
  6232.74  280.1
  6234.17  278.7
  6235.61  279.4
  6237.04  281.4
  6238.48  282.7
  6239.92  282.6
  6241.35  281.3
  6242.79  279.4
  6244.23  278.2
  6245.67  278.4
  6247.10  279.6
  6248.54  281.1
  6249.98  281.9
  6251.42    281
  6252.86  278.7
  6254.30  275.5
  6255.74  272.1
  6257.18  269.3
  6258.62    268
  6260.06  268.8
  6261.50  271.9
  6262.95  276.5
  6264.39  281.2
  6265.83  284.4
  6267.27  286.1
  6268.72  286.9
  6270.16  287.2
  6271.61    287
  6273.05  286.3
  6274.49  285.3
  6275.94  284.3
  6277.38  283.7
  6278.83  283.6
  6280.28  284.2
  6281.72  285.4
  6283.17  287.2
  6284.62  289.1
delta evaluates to 5889.50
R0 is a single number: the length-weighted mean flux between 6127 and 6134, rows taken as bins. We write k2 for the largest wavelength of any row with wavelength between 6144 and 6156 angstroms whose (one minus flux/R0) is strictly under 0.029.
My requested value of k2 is 6155.72 angstroms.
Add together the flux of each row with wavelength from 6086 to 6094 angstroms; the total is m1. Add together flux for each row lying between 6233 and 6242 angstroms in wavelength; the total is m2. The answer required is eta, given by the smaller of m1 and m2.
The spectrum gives 1686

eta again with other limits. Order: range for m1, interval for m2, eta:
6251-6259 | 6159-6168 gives 1534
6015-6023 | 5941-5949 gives 1729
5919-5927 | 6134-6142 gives 1681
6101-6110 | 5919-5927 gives 1692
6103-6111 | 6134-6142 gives 1681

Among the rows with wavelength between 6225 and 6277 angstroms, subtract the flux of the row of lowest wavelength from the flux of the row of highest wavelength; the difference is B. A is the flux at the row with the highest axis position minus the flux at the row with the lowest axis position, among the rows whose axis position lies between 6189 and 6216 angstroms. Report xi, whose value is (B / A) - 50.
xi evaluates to -48.7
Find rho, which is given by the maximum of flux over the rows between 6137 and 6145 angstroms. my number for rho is 289.2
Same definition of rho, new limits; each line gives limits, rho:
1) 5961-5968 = 304.4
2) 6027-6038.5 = 297.6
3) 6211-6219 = 285.1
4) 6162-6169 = 263.3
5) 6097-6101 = 297.1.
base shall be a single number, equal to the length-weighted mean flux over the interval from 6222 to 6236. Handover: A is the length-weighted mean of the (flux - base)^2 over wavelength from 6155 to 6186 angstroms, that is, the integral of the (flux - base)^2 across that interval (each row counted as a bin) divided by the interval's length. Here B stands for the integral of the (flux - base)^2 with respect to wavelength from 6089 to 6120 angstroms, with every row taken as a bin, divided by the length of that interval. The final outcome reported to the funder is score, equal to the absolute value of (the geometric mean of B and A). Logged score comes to 143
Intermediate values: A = 326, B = 63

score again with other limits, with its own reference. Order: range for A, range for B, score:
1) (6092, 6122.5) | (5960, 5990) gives 125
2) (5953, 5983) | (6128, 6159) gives 108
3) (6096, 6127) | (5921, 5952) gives 148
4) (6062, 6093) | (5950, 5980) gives 202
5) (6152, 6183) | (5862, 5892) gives 578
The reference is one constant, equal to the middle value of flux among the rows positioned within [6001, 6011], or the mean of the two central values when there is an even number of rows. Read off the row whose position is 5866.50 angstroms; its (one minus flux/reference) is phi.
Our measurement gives 0.029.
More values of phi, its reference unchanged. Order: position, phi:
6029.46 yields -0.008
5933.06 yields -0.020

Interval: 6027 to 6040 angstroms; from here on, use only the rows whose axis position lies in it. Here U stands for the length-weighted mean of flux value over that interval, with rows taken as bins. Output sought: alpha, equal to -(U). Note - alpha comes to -295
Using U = 295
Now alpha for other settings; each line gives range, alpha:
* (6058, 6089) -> -298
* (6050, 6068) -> -300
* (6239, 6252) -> -280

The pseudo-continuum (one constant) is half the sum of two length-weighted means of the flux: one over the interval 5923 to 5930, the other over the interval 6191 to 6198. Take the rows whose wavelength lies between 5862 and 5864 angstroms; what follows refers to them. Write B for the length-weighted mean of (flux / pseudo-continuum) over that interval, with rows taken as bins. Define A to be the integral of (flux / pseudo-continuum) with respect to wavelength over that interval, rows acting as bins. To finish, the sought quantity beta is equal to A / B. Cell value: 2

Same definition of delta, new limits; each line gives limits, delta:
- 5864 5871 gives 5870.55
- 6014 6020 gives 6016.98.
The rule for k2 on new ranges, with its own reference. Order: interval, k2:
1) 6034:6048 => 6047.54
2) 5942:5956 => 5954.96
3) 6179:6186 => 6185.56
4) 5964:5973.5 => 5972.81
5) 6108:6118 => 6117.57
